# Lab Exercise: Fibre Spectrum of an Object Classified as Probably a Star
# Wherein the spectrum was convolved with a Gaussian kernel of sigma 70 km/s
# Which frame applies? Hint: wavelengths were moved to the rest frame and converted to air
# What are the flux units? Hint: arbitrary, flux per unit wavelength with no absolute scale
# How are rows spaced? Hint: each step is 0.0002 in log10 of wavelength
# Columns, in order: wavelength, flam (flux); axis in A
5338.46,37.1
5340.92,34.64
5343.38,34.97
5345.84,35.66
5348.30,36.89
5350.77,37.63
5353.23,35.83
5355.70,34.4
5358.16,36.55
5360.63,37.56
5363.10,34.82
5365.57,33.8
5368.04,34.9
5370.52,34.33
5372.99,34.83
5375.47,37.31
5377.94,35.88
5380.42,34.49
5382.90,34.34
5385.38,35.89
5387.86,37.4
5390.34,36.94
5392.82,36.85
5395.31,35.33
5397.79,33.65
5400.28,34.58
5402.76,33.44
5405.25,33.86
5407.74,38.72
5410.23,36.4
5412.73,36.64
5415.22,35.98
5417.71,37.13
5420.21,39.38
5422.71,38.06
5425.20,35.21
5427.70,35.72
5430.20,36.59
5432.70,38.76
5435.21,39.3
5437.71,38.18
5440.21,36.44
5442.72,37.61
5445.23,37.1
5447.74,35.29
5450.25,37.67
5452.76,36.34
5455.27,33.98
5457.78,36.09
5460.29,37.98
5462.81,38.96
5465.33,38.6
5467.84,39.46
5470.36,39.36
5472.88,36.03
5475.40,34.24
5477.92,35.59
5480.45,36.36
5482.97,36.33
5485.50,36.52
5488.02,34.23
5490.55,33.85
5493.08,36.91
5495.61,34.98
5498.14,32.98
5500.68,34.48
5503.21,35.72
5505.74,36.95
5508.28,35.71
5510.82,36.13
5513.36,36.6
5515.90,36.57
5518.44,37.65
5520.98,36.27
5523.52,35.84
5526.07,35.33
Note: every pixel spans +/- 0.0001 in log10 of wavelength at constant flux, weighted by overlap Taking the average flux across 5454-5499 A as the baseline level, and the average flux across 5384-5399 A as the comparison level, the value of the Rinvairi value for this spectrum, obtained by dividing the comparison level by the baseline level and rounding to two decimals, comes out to 0.99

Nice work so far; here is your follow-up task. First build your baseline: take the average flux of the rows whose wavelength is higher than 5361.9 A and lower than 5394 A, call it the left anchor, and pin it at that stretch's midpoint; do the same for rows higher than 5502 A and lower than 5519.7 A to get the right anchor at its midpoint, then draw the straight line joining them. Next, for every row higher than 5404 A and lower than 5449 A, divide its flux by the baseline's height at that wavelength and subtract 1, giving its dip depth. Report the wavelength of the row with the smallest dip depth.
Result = 5405.25 A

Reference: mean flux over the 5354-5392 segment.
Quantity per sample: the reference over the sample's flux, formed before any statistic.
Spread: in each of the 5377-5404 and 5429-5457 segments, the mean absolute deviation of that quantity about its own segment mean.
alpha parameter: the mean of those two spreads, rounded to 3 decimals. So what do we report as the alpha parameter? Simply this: 0.032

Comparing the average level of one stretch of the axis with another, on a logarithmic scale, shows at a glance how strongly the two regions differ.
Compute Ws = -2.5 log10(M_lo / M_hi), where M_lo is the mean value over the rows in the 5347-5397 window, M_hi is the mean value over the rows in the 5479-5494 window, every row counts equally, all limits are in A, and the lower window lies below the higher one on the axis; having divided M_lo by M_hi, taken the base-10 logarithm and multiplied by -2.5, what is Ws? -0.003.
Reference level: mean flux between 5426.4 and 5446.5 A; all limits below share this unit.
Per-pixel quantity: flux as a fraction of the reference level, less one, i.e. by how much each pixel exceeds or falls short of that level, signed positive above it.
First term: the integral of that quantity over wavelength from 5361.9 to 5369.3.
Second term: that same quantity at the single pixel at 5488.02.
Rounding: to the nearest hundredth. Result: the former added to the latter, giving -0.67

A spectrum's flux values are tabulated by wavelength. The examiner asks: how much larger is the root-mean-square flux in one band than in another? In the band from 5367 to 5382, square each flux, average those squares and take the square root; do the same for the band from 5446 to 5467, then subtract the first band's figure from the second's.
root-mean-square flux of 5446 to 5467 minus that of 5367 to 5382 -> 1.6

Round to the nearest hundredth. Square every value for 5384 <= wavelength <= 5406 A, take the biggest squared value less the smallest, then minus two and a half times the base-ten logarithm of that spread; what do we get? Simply -6.12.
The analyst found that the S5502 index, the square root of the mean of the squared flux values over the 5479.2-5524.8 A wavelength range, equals 35.8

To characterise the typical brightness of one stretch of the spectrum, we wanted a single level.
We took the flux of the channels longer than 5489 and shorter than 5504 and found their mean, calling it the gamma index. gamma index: 34.8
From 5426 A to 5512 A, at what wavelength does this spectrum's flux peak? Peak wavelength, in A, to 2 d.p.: 5467.84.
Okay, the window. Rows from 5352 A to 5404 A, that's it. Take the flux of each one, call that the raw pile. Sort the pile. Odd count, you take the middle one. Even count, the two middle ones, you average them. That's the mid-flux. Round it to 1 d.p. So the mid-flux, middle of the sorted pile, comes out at 34.9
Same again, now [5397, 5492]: 36.4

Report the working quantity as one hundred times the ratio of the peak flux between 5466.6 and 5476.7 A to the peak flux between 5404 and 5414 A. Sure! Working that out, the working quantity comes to 102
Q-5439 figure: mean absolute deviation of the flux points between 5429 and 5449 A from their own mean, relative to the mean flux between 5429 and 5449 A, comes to 0.028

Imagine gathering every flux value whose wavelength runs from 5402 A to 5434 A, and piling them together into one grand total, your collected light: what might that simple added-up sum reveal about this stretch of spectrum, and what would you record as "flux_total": 476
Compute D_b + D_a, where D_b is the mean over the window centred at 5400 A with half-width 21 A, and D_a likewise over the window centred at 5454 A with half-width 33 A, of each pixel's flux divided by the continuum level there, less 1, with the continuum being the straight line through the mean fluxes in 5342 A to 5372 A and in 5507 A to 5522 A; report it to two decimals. 0.03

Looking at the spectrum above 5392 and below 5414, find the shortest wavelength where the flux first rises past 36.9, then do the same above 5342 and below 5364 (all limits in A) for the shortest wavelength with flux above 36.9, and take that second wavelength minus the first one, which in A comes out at -57.0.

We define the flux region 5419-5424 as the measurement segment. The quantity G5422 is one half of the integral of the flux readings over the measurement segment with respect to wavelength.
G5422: 97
